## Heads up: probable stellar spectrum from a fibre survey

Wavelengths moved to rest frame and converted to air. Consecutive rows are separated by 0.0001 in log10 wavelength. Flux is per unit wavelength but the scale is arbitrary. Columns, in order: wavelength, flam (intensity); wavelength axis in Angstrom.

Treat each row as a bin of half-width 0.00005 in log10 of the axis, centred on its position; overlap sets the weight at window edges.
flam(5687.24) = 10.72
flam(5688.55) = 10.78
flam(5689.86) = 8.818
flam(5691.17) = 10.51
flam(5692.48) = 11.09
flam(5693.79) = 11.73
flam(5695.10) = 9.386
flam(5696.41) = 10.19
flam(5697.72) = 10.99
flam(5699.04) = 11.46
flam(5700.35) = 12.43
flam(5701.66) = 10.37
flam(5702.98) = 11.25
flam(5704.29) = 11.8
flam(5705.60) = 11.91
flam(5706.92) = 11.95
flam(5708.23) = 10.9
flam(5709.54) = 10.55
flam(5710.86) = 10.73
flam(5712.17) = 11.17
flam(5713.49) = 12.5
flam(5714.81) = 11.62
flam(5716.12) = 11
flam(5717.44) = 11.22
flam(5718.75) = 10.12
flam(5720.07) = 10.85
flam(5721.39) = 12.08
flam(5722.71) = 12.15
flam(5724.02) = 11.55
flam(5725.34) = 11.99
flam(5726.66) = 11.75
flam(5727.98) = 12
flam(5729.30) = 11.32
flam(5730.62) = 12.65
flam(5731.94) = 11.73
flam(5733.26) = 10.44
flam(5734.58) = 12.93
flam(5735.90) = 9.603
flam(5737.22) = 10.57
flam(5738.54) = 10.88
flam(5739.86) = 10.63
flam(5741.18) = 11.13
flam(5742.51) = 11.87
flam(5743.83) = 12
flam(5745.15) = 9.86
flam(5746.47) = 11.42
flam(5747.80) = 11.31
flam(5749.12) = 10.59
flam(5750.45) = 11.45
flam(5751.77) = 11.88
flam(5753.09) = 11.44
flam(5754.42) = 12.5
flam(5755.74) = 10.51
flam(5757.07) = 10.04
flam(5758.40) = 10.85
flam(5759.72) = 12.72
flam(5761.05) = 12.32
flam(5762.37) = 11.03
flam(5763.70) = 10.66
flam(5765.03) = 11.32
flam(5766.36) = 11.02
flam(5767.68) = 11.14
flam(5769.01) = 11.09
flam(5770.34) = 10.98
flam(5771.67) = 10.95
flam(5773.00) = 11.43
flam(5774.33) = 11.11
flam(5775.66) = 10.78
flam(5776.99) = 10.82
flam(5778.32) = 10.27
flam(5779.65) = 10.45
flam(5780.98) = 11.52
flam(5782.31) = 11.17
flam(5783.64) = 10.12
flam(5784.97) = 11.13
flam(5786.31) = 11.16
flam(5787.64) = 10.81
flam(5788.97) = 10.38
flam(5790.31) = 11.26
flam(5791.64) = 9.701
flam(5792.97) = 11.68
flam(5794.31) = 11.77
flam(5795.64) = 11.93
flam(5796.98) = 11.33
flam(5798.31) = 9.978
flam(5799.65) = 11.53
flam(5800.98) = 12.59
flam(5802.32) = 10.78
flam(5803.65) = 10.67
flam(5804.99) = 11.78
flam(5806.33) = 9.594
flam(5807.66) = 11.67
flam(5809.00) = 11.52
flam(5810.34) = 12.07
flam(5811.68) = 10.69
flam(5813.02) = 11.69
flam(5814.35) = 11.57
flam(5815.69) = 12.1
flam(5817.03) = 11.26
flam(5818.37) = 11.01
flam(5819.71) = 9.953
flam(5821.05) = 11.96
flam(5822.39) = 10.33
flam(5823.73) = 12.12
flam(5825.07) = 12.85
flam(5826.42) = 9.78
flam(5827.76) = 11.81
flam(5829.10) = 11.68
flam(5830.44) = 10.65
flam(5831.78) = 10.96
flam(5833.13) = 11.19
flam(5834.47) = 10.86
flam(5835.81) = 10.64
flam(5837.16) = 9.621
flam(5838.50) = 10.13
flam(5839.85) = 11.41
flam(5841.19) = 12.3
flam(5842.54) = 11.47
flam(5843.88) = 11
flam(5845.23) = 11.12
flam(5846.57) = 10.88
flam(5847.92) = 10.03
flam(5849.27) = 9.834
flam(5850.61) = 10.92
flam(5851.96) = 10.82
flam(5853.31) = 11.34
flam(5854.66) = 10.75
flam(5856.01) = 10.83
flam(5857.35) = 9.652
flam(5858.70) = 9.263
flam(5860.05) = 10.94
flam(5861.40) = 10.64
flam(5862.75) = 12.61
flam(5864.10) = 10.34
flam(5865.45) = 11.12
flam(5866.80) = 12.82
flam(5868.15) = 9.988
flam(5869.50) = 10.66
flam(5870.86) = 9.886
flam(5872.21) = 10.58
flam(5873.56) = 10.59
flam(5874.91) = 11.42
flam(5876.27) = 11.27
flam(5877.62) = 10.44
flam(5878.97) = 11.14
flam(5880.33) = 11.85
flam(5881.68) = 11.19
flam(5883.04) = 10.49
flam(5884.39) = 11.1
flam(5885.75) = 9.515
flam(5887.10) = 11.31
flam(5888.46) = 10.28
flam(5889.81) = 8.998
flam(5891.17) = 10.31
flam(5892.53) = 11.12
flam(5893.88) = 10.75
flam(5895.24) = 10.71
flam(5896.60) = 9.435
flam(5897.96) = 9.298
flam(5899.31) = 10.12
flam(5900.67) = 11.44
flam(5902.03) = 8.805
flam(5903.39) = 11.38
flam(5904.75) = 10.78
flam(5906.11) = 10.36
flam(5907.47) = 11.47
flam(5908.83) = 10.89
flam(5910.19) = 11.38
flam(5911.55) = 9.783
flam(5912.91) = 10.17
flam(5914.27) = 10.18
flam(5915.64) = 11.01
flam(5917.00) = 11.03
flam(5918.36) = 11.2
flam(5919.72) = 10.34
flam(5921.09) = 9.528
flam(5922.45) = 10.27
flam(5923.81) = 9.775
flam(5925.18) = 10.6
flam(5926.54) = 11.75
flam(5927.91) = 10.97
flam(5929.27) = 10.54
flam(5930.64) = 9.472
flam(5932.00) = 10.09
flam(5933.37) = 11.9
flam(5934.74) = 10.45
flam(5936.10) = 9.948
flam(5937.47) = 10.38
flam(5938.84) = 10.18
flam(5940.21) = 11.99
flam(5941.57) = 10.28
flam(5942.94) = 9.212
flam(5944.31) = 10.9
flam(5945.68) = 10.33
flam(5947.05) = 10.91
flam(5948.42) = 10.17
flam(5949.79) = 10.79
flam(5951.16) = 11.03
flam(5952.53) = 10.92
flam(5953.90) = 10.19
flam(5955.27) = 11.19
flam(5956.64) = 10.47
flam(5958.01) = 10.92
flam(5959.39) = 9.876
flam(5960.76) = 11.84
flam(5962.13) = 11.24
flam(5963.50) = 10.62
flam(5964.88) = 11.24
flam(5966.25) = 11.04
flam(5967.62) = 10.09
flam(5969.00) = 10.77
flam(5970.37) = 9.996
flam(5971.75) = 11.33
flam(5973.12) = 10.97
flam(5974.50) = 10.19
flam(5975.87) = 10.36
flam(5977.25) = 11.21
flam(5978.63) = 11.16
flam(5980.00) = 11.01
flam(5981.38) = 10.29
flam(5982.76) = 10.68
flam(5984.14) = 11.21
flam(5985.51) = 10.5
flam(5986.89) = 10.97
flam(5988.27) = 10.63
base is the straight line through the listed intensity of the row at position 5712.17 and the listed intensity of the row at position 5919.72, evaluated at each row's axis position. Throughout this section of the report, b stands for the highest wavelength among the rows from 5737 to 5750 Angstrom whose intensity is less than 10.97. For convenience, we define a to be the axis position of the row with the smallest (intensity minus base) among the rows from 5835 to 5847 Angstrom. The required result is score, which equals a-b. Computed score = 88.0 Angstrom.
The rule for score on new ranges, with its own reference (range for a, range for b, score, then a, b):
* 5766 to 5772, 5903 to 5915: -142.6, 5771.67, 5914.27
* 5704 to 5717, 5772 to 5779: -68.8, 5709.54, 5778.32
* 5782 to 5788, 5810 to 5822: -36.1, 5783.64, 5819.71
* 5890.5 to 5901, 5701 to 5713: 187.1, 5897.96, 5710.86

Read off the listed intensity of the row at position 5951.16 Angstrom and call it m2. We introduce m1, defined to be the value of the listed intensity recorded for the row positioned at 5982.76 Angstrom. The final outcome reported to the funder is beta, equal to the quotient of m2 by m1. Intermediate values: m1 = 10.68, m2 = 11.03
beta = 1.03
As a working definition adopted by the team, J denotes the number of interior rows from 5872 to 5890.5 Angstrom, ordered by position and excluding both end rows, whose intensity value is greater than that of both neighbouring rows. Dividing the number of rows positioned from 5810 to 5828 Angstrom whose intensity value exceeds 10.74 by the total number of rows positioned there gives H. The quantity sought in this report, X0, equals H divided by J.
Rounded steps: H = 0.71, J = 4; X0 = 0.179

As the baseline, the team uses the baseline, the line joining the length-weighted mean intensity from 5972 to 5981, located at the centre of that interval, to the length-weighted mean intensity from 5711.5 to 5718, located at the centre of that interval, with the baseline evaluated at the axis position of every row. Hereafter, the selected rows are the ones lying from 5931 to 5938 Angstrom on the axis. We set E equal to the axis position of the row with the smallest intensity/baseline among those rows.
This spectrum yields 5936.10 Angstrom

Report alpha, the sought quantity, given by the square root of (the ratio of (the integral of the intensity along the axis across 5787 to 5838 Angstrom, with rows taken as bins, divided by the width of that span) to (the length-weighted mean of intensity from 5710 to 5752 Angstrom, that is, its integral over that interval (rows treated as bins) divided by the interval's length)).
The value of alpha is 0.99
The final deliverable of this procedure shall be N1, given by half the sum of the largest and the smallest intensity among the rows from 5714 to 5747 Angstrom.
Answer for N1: 11.3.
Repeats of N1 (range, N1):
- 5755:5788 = 11.4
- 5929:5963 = 10.6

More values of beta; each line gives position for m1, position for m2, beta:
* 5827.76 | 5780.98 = 0.98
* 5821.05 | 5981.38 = 0.86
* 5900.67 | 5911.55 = 0.86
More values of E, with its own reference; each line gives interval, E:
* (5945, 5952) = 5948.42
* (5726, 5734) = 5733.26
